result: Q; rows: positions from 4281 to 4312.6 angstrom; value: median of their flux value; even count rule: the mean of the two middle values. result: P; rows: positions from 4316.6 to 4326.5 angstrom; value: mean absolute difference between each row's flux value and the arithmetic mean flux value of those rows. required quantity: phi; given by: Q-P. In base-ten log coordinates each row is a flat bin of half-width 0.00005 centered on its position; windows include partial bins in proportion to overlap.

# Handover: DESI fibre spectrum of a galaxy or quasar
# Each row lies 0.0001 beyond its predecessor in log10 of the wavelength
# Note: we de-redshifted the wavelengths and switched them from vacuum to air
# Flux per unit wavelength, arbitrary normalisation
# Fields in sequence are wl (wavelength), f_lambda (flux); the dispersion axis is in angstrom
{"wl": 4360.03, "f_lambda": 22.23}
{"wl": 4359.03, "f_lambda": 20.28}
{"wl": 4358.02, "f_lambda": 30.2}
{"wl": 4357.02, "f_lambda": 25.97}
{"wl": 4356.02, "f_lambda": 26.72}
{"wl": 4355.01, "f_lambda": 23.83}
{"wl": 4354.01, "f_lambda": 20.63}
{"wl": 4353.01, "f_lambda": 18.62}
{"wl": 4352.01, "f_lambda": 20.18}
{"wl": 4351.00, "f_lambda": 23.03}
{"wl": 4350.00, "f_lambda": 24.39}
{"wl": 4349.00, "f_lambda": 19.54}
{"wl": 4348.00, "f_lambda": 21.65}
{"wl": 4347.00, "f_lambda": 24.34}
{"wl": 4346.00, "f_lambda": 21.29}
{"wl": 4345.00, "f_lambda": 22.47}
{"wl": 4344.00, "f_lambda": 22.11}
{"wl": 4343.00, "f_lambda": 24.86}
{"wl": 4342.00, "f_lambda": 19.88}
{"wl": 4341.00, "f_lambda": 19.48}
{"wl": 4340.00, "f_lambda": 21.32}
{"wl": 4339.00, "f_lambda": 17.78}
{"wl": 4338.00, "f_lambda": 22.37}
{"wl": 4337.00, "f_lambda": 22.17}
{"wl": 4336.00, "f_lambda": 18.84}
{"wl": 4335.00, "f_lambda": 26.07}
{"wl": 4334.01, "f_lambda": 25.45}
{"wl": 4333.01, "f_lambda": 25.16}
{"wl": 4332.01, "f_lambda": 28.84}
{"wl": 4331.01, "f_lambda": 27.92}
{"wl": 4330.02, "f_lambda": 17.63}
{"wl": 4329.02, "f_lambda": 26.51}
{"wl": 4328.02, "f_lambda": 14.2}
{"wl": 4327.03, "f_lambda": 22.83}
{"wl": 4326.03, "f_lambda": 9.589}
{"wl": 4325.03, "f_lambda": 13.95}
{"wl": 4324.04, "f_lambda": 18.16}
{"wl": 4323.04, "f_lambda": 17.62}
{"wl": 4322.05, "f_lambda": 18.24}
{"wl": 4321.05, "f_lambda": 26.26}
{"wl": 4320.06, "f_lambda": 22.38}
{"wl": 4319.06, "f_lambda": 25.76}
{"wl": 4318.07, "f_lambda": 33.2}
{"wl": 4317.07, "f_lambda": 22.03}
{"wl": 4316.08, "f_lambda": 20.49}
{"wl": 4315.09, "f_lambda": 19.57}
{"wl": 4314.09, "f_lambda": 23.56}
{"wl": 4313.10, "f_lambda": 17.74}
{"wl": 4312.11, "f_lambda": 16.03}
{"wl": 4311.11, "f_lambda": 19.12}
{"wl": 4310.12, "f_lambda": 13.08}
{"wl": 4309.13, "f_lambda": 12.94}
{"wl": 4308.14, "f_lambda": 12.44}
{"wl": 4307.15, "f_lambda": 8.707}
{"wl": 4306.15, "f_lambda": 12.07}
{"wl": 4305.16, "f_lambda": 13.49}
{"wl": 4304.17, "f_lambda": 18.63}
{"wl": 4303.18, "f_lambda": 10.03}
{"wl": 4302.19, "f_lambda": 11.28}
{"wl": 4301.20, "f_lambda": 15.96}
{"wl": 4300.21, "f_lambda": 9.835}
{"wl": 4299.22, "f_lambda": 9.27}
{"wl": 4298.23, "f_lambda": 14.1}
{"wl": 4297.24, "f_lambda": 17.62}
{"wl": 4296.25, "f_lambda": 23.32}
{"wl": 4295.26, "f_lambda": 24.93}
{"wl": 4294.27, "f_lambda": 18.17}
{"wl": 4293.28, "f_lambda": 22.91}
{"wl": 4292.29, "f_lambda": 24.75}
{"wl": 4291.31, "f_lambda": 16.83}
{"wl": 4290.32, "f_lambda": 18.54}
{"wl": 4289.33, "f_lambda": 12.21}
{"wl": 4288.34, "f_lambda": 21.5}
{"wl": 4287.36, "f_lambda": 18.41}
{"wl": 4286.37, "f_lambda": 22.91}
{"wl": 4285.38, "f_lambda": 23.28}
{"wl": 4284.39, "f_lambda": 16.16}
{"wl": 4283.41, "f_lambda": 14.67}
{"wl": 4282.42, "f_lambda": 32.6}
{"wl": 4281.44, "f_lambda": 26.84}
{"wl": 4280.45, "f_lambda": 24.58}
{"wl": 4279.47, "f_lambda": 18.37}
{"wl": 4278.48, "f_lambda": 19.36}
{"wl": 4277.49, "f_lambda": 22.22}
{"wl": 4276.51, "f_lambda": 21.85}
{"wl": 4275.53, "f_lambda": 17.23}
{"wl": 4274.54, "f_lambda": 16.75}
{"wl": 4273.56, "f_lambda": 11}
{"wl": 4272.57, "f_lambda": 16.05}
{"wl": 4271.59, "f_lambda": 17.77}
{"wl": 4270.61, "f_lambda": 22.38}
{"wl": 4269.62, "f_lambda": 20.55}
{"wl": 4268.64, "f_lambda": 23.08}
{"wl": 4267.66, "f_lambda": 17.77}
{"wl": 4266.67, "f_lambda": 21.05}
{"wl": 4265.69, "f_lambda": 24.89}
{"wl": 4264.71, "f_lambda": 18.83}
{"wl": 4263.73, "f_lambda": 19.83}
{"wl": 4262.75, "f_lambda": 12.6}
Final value 11.3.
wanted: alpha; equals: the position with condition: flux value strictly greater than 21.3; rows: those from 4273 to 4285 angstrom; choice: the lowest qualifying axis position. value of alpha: 4276.51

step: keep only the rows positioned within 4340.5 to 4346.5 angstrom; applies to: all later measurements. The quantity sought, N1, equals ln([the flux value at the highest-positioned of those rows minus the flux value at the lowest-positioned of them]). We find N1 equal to 0.6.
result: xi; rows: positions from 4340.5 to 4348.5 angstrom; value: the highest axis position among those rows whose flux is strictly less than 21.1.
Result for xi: 4342.00 angstrom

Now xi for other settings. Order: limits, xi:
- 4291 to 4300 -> 4299.22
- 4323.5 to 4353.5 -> 4353.01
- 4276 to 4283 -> 4279.47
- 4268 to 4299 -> 4298.23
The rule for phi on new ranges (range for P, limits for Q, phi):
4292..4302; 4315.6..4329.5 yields 16.5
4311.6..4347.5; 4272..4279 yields 13.6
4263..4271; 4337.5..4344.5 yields 19.5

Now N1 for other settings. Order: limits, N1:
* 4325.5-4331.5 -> 2.9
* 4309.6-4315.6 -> 1.9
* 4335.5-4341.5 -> -0.4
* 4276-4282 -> 1.6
